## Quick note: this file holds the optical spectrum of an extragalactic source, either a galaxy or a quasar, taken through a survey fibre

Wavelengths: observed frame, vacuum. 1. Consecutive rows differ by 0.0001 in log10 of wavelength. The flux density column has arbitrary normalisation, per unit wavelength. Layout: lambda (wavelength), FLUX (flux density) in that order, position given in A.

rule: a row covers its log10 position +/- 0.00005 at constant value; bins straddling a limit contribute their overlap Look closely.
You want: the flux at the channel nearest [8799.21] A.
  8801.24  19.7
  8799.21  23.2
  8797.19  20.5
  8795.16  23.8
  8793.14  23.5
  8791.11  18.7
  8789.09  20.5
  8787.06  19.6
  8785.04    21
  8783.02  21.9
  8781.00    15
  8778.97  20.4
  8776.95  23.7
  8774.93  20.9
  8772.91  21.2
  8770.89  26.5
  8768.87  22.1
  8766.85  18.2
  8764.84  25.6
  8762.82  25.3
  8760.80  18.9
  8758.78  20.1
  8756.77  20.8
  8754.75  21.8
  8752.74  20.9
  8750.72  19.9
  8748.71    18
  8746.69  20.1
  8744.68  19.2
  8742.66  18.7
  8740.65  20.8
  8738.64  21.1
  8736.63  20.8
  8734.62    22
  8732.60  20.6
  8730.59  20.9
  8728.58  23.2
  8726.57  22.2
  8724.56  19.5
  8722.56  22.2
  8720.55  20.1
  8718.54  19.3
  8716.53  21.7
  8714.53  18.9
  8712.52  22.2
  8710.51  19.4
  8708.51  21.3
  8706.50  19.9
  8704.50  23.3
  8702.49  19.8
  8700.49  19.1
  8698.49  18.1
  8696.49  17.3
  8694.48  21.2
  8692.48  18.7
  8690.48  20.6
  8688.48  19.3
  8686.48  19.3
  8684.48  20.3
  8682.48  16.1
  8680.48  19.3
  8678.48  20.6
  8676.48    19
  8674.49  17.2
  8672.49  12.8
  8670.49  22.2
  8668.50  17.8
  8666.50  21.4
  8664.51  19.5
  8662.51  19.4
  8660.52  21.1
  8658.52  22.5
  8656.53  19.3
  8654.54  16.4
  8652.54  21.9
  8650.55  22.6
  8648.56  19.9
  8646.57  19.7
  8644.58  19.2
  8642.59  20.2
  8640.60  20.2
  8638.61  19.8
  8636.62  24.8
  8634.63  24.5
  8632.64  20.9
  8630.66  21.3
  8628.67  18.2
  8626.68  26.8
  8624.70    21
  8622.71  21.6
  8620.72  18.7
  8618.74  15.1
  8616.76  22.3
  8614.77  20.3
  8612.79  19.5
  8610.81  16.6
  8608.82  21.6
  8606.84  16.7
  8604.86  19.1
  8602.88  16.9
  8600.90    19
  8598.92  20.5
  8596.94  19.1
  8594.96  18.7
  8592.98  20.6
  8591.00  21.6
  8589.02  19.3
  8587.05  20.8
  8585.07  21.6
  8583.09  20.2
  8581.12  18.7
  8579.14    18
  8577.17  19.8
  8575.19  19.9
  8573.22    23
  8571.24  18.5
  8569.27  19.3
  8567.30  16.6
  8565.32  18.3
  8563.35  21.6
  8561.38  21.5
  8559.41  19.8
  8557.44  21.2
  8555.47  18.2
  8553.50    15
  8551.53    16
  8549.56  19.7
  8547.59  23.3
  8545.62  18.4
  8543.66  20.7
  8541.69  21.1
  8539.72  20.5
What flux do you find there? 23.2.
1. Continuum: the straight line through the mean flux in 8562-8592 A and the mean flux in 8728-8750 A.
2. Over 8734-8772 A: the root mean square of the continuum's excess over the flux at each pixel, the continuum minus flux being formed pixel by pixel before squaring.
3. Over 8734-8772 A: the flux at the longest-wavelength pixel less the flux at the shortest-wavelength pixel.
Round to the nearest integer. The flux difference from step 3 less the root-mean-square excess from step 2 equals 2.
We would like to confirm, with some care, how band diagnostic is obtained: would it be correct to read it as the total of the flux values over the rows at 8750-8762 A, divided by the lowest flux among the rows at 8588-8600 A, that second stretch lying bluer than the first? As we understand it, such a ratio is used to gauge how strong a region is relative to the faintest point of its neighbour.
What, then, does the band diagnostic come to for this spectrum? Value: 6.55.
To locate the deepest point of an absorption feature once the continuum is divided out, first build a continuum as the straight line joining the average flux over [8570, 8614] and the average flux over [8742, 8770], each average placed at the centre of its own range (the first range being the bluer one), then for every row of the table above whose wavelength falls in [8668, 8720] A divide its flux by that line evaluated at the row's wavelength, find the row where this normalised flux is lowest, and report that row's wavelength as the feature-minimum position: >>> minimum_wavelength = 8672.49 A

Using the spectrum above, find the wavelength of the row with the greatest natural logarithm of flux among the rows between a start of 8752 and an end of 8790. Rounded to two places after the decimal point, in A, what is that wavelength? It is 8770.89 A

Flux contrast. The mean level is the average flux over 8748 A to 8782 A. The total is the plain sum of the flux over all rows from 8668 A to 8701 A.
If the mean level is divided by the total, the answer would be 0.066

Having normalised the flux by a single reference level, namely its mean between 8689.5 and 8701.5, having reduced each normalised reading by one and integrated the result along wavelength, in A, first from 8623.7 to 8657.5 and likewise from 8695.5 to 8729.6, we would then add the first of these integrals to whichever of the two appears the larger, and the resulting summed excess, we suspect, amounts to 6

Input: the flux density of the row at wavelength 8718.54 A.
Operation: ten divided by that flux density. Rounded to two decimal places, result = 0.52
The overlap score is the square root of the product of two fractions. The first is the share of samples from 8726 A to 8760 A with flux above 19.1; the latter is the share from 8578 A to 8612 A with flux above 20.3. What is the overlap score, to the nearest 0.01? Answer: 0.56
